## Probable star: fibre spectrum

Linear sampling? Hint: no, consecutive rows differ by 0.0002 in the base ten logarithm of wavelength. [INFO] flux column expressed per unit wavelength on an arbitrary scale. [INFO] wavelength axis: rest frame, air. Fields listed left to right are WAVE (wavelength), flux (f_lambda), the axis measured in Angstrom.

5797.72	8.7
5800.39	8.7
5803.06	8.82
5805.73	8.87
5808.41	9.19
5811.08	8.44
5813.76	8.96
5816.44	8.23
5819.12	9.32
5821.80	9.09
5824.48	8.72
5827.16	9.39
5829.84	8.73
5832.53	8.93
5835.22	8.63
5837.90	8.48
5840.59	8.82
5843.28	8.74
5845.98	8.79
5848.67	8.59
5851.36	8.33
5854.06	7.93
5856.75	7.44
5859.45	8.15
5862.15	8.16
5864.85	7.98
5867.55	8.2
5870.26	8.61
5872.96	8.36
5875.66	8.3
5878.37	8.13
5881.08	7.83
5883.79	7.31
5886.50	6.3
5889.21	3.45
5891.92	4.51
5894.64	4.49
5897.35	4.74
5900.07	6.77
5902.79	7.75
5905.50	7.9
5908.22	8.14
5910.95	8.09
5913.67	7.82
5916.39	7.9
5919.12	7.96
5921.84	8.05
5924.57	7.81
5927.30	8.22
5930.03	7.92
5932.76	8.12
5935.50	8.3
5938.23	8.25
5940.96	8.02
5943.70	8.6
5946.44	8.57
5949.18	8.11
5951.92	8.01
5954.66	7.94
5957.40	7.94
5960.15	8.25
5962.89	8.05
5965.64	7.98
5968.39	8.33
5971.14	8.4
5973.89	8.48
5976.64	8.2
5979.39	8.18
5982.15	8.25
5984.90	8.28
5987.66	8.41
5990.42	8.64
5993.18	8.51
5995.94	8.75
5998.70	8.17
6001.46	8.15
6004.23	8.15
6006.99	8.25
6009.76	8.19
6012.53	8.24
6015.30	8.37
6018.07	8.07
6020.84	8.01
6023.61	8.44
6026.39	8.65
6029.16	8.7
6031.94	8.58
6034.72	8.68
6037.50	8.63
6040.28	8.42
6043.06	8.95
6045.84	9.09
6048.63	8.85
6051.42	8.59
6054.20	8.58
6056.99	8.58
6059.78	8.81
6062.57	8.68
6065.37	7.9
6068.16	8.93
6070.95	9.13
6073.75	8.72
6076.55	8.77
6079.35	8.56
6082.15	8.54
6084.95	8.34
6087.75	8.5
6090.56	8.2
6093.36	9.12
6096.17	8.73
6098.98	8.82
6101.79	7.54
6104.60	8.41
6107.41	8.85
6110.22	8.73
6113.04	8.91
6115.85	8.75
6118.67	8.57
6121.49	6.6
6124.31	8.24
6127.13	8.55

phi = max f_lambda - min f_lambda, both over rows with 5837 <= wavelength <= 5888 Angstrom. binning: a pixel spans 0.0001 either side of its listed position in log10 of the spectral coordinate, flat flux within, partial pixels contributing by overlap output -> 2.5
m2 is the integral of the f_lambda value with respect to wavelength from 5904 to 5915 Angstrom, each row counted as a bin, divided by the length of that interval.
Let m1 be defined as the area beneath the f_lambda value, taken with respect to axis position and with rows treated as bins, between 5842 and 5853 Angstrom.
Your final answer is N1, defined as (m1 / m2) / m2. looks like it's 1.48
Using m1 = 94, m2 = 7.99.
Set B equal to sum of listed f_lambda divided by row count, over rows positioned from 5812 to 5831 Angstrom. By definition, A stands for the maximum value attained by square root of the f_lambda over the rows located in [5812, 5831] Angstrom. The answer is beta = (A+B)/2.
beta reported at 5.99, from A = 3.06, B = 8.92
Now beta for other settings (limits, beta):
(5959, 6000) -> 5.64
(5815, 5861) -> 5.84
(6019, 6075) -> 5.83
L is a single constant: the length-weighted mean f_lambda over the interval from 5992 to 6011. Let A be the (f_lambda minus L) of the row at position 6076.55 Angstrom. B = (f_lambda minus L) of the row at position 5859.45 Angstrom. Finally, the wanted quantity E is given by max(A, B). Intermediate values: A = 0.46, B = -0.2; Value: 0.46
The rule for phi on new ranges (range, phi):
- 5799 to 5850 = 1.2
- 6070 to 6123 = 2.5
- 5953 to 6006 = 0.8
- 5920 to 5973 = 0.8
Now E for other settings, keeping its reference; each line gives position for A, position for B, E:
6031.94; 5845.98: 0.48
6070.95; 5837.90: 0.82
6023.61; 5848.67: 0.28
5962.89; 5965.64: -0.26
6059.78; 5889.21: 0.50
